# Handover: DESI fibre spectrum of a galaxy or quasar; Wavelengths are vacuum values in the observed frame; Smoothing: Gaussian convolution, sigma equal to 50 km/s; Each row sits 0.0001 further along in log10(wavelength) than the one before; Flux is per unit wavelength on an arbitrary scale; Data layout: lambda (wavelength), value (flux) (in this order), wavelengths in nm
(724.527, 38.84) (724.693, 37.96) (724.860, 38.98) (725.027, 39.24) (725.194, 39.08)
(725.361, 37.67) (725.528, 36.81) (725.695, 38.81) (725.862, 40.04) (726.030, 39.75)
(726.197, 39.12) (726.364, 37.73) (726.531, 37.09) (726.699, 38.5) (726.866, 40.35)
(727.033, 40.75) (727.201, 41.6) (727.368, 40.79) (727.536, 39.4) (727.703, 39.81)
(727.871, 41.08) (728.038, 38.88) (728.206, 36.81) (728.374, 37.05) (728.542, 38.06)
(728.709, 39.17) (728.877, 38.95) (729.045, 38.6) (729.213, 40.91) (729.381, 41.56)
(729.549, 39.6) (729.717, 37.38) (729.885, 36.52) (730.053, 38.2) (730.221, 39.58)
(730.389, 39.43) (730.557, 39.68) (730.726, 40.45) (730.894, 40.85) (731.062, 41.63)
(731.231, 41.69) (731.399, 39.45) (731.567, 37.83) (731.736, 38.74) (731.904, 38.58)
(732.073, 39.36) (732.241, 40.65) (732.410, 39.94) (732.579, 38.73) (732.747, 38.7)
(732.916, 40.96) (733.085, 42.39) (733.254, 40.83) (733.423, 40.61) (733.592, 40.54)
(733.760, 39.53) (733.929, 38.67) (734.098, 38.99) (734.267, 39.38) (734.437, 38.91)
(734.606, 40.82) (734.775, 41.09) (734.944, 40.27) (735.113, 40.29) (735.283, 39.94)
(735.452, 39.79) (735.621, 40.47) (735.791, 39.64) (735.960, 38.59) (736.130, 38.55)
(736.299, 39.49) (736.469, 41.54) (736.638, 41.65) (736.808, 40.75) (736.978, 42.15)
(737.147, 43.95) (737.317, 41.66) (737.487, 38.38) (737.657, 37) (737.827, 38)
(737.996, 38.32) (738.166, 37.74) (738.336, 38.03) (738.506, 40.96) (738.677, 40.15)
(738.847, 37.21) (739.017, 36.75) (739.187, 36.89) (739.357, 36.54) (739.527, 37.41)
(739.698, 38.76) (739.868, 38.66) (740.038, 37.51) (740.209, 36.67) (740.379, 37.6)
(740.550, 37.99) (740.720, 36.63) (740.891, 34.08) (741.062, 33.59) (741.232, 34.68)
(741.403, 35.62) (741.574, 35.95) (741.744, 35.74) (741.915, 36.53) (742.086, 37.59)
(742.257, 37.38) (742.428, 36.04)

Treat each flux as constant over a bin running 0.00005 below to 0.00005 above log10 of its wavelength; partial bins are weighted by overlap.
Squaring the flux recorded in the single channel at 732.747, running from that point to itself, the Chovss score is 1498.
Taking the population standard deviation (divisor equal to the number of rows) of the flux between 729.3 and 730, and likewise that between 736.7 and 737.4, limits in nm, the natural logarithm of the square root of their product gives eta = 0.41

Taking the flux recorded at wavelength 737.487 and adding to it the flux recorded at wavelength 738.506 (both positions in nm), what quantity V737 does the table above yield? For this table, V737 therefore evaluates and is 79.3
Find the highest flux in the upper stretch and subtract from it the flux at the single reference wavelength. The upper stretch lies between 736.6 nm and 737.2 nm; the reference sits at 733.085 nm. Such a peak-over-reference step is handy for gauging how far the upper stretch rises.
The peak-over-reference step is 1.6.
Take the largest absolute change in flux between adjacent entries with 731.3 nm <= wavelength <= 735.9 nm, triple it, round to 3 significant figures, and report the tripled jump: 6.78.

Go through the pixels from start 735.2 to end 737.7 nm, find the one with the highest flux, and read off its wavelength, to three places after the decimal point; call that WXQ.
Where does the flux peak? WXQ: 737.147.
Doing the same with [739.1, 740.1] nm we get 739.698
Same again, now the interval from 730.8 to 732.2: 731.231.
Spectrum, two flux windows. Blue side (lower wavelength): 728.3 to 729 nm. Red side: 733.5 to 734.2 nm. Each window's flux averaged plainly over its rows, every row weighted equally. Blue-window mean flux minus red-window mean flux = -1.1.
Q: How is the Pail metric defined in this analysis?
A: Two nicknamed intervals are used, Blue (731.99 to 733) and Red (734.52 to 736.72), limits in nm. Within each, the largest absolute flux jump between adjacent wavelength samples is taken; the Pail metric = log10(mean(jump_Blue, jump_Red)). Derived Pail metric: 0.333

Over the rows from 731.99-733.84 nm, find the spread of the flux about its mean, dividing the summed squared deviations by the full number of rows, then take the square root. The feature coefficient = 1.04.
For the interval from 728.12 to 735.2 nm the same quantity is 1.36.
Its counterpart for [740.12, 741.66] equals 1.44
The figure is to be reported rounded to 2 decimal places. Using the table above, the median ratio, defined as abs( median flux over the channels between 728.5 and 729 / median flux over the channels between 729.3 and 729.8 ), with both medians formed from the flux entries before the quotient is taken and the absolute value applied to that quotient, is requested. 0.98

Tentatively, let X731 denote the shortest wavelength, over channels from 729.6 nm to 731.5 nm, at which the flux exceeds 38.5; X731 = 730.221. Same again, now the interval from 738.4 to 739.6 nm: 738.506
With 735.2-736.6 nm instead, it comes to 735.283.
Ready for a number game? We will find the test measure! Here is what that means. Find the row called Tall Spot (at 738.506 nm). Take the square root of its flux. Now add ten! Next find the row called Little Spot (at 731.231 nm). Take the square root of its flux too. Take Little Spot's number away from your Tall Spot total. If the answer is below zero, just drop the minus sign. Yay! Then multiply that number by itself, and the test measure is 99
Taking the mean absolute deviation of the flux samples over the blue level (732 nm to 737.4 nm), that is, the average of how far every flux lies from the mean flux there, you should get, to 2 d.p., 1.00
